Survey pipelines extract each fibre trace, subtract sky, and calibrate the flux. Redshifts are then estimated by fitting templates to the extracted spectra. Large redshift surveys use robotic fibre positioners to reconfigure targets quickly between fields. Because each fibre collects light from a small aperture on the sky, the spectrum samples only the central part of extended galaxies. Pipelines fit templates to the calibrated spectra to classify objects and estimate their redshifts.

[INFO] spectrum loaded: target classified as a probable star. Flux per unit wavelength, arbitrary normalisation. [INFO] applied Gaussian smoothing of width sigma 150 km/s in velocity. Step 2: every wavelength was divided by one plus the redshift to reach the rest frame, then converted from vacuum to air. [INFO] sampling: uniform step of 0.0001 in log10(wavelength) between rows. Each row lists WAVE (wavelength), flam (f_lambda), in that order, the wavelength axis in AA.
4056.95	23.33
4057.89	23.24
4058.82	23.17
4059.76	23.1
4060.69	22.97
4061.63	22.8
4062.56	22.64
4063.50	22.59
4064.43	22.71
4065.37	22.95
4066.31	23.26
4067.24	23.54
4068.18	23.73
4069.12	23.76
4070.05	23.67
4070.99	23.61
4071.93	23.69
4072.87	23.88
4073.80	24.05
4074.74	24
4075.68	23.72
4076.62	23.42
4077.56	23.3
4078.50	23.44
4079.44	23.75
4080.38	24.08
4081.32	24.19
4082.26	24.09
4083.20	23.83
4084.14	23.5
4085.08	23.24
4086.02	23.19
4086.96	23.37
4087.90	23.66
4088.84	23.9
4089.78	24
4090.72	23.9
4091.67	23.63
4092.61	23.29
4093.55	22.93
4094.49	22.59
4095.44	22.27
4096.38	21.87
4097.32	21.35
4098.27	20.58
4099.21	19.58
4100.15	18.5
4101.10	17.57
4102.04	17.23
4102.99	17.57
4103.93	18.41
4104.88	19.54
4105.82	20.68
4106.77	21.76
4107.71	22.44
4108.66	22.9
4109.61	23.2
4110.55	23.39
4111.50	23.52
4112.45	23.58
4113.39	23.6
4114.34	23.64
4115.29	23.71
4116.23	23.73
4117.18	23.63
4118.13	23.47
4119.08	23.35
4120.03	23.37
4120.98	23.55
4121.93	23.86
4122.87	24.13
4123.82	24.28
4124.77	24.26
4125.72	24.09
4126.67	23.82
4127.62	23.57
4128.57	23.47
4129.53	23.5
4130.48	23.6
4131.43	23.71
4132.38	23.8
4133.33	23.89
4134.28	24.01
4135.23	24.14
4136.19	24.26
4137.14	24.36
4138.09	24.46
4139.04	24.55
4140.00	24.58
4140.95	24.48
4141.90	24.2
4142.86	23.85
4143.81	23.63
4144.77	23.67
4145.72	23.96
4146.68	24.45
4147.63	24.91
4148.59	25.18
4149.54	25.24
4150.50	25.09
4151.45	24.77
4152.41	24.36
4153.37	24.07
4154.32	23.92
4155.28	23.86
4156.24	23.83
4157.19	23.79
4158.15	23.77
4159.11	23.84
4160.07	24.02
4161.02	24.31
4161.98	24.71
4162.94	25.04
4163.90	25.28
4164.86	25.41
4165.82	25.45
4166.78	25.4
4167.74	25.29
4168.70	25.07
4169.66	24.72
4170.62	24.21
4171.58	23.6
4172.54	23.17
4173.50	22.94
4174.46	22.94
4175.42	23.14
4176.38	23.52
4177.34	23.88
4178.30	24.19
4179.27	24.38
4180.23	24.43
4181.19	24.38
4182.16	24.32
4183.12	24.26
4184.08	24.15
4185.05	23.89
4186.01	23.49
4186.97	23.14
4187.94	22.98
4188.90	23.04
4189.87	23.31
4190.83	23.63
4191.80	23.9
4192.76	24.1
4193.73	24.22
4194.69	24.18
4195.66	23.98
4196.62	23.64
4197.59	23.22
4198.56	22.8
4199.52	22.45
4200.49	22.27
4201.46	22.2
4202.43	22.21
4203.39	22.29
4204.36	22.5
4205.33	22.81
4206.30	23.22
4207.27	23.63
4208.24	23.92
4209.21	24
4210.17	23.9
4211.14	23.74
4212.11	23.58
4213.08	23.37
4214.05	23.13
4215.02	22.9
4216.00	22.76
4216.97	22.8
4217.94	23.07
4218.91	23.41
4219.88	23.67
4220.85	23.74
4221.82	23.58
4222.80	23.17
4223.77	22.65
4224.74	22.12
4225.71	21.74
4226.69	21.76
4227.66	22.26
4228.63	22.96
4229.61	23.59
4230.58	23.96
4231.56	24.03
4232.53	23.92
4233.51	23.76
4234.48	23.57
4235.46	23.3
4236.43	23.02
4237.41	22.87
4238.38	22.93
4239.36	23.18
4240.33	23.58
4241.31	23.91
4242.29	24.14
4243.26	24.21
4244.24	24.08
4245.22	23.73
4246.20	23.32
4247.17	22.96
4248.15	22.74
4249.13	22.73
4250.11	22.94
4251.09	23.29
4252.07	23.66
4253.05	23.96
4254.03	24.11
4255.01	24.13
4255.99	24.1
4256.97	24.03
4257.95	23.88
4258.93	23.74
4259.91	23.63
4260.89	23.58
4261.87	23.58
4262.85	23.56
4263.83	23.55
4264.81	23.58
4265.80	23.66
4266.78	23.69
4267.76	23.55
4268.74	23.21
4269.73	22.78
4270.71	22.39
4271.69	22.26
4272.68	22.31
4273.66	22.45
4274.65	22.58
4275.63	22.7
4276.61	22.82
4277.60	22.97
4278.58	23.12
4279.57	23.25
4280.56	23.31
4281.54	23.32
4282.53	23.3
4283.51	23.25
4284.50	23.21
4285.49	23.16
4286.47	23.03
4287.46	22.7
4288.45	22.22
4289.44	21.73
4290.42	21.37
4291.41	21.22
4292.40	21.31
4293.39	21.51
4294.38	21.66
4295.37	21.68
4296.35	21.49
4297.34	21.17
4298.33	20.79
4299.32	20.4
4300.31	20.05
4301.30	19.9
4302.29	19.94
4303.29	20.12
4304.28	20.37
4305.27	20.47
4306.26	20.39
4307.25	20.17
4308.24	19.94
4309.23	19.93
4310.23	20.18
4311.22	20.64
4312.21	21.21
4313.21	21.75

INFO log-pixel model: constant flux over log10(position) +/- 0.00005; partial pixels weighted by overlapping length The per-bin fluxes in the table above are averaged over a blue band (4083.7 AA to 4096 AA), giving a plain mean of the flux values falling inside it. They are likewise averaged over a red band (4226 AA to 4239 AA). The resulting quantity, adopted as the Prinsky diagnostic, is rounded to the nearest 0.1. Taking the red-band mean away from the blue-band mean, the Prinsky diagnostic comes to 0.1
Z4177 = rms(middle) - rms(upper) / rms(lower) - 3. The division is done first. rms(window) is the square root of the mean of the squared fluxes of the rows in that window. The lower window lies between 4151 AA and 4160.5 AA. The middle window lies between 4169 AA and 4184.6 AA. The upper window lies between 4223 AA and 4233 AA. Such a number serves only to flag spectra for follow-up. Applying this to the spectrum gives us 19.9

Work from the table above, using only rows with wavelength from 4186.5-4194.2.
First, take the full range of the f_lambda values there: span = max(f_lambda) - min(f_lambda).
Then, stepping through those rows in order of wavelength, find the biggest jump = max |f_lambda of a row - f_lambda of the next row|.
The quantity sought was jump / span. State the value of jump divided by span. 0.258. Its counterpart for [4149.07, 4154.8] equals 0.311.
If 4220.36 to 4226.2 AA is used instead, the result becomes 0.265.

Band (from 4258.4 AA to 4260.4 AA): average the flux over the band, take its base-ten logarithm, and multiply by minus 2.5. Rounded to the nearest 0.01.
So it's -3.44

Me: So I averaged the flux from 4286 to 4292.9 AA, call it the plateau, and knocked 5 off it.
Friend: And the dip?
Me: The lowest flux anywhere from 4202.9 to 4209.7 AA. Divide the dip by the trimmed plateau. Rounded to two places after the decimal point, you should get 1.32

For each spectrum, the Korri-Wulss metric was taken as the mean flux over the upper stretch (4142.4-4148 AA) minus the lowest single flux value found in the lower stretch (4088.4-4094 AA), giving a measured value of 1.1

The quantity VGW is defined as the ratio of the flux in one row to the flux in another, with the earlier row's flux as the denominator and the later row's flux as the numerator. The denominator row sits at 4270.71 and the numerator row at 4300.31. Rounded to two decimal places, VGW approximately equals 0.90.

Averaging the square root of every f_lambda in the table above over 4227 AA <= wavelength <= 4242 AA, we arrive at 4.84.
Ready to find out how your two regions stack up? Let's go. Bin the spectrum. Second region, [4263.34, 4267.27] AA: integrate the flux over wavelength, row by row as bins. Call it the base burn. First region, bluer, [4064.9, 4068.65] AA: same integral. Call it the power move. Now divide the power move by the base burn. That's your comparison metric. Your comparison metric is 0.943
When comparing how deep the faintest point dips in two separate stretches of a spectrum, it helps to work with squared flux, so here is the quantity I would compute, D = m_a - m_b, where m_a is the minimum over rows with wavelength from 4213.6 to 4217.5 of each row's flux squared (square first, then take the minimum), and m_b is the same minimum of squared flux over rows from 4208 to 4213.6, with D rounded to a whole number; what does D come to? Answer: -28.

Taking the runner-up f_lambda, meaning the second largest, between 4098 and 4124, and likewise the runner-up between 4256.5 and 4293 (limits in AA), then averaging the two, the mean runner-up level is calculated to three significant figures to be 24.0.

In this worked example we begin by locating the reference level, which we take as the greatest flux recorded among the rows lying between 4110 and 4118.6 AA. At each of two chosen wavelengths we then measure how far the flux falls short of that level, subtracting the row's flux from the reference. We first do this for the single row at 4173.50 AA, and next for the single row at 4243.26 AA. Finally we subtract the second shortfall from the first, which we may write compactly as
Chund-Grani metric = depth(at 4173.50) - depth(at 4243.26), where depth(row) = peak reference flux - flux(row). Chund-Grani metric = 1.3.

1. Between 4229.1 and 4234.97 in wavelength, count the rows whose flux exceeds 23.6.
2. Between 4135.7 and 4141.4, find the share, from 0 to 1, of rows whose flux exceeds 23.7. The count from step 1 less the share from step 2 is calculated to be 3.0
